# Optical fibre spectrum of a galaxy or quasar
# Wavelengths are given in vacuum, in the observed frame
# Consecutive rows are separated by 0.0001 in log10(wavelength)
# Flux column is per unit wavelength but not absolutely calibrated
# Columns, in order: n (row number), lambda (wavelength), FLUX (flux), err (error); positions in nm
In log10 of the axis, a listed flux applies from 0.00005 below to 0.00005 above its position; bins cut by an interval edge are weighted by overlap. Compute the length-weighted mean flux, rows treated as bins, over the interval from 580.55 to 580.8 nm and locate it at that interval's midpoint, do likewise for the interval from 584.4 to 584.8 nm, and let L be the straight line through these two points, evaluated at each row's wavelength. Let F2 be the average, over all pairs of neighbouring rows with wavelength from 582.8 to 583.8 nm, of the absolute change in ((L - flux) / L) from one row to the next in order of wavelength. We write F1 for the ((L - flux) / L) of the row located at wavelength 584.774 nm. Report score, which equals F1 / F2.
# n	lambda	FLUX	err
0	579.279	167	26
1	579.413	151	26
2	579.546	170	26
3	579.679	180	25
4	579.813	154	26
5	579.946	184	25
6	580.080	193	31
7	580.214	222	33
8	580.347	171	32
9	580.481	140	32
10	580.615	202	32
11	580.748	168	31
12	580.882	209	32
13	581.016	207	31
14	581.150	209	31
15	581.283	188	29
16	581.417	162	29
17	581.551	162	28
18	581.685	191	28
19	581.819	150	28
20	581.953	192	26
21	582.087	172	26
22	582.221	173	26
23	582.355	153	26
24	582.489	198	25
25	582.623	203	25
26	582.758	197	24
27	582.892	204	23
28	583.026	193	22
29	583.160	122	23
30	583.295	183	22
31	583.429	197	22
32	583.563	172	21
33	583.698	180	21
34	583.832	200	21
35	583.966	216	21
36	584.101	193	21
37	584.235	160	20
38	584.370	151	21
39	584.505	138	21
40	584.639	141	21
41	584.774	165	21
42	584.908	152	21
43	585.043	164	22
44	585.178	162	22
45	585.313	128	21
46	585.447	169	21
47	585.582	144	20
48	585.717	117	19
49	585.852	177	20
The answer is -0.7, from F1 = -0.1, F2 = 0.20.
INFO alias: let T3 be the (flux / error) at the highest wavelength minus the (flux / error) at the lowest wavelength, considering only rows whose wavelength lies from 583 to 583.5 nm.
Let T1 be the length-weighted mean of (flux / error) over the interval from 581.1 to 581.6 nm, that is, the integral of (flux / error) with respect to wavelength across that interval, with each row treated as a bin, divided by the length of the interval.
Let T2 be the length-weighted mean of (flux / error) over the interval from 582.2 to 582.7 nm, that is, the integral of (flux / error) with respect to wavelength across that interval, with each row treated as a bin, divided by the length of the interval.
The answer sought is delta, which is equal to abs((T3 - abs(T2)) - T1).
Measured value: 13.2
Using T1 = 6.1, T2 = 7.2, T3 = 0.2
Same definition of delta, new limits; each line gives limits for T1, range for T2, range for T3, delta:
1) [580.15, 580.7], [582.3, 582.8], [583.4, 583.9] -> 12.6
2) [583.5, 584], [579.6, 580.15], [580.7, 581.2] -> 14.4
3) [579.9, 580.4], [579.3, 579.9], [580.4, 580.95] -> 10.7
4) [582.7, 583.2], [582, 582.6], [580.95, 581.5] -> 15.9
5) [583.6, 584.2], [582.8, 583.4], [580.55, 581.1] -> 16.8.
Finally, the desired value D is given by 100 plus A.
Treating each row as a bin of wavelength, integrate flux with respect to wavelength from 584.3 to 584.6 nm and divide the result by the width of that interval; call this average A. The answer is 244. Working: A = 144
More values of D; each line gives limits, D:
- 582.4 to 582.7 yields 297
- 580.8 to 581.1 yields 306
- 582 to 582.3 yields 273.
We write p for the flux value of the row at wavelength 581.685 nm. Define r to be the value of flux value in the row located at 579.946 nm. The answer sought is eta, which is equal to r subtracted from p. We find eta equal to 7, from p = 191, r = 184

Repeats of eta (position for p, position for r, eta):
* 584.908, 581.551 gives -10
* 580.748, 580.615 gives -34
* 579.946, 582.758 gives -13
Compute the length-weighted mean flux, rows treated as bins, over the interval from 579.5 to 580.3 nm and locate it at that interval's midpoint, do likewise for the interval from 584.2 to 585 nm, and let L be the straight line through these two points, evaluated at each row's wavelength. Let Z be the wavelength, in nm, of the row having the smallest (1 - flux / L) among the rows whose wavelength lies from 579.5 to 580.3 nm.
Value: 580.214 nm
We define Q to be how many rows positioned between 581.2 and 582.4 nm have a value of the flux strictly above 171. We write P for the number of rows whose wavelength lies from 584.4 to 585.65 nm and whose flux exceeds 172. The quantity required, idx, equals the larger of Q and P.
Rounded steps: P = 0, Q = 5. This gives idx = 5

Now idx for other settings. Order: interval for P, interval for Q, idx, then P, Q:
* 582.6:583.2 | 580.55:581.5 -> 5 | 4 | 5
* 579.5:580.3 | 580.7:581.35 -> 4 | 4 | 4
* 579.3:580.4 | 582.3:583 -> 4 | 4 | 4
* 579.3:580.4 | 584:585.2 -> 4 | 4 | 1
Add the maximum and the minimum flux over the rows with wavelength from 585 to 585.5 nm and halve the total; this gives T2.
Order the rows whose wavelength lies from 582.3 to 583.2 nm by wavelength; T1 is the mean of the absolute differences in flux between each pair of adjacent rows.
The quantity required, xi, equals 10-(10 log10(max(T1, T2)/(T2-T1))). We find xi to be 9.23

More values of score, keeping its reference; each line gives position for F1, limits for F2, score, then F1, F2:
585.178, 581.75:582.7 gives -1.2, -0.2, 0.13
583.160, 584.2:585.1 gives 2.9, 0.2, 0.08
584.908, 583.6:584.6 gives -0.5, -0.1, 0.12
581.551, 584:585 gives 0.8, 0.1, 0.10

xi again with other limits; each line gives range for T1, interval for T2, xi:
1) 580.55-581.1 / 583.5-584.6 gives 9.32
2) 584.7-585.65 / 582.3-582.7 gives 9.45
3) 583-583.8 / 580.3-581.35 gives 9.00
